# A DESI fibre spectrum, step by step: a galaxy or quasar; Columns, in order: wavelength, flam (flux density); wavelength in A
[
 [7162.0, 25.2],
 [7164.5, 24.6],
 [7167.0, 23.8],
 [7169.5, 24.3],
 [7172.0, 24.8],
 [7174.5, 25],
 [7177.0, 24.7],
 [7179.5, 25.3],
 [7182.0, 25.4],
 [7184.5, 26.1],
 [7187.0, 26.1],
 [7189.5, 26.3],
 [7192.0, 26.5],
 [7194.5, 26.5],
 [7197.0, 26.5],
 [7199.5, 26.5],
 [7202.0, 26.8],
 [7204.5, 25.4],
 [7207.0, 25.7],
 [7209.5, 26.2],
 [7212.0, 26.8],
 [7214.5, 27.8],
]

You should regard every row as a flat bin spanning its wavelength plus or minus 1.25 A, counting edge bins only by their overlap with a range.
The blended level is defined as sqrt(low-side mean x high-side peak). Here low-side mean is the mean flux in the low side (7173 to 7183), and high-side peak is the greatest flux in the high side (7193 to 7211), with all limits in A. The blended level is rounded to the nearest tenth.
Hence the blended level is 25.9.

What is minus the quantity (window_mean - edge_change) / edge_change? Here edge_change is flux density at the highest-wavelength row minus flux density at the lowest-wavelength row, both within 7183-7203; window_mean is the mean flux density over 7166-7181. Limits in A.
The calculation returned -34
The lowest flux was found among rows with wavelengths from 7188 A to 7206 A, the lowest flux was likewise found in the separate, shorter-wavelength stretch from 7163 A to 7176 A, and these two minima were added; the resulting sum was 49.2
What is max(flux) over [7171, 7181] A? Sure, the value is 25.3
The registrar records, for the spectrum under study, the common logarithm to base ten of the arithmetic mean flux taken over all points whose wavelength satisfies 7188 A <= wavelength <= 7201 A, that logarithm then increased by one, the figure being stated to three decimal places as 2.423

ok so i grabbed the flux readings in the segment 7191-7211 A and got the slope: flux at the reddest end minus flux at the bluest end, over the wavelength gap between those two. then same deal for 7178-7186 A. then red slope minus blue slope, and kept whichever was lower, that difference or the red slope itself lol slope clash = -0.18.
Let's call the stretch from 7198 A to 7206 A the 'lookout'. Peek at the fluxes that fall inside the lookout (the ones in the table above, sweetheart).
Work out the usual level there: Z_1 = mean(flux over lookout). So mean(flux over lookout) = 26.2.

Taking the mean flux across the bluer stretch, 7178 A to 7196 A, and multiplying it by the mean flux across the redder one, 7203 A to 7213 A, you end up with 677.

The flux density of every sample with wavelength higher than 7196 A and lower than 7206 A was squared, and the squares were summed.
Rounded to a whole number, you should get 2768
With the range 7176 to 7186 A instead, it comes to 2577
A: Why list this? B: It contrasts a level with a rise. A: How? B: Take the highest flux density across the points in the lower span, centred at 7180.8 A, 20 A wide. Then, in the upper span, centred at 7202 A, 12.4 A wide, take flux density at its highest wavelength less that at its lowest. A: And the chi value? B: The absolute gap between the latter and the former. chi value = 27.10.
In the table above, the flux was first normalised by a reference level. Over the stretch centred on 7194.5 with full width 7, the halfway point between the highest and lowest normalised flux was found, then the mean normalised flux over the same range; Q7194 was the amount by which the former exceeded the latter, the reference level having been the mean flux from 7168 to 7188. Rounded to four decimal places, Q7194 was 0.0000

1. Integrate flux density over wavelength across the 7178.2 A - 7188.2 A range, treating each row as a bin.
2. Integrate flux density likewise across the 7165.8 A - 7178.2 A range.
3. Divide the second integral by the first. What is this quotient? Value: 1.2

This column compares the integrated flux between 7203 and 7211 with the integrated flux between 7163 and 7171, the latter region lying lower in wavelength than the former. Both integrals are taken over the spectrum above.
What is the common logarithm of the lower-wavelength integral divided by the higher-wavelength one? -0.027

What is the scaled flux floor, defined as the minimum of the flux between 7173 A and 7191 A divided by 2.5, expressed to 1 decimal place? 9.9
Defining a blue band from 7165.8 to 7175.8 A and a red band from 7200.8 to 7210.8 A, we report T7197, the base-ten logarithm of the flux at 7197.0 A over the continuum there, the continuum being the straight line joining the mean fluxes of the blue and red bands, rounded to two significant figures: 0.014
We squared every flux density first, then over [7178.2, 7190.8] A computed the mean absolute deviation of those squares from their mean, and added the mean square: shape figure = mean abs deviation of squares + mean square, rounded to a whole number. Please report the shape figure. 688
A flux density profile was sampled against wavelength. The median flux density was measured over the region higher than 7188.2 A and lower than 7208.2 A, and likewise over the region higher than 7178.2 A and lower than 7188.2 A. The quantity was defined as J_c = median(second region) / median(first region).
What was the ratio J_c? 0.97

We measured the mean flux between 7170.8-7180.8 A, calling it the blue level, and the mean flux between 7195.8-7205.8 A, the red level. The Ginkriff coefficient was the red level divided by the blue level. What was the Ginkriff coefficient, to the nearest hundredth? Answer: 1.05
